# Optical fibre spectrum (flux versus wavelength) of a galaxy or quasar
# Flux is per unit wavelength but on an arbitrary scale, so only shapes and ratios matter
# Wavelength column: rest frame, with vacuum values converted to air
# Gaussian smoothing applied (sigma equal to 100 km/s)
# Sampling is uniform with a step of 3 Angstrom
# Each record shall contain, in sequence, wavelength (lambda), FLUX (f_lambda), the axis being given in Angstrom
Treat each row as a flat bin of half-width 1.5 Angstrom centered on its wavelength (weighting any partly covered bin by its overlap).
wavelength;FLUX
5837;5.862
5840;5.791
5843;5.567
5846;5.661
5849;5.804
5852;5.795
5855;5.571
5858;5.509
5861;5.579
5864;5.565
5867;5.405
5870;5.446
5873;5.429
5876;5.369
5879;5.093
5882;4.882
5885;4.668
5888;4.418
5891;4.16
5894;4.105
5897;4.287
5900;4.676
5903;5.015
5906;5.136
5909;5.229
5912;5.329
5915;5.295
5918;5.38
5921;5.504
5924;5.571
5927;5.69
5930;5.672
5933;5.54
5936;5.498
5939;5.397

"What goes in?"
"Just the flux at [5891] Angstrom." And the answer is 4.16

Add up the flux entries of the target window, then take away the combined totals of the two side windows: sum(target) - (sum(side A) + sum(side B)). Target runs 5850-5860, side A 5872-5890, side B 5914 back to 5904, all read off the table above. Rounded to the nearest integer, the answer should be -29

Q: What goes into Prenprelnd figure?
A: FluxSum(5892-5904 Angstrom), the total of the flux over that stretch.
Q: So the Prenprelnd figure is 18.1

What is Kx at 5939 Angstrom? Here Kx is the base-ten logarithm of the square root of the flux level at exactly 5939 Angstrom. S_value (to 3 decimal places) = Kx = 0.366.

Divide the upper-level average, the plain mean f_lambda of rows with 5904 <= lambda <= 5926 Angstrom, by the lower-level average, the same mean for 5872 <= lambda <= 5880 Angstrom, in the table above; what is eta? 1.01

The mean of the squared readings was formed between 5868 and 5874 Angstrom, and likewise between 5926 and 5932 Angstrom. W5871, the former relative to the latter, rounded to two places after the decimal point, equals 0.92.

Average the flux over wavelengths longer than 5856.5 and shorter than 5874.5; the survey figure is 5.5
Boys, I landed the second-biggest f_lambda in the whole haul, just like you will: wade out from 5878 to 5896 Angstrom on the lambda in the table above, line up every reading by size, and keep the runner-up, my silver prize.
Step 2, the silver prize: 4.882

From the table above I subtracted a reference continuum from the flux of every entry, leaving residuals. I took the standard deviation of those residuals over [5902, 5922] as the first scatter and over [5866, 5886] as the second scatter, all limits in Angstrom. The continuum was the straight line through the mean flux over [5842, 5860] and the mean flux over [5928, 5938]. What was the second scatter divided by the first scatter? 1.8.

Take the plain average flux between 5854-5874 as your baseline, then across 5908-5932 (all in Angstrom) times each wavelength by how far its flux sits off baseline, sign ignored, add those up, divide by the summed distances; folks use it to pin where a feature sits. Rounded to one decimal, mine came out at 5918.1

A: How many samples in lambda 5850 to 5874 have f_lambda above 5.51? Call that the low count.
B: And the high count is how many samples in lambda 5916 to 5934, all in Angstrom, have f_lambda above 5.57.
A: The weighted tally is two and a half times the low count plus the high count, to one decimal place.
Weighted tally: 13.0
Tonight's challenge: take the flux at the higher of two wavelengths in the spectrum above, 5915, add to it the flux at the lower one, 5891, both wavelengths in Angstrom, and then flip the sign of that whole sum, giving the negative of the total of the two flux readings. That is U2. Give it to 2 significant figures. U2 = -9.5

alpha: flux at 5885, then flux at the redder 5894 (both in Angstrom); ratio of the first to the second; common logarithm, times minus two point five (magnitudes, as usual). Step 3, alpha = -0.14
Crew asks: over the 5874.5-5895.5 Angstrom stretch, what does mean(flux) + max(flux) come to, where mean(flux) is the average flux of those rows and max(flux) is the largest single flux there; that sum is 10.0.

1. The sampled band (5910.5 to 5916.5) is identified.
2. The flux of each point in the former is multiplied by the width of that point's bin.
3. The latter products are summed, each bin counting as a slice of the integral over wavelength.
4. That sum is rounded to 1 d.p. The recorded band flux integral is 31.9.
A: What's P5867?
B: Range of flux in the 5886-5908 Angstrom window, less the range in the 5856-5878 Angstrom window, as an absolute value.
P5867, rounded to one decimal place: 0.8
